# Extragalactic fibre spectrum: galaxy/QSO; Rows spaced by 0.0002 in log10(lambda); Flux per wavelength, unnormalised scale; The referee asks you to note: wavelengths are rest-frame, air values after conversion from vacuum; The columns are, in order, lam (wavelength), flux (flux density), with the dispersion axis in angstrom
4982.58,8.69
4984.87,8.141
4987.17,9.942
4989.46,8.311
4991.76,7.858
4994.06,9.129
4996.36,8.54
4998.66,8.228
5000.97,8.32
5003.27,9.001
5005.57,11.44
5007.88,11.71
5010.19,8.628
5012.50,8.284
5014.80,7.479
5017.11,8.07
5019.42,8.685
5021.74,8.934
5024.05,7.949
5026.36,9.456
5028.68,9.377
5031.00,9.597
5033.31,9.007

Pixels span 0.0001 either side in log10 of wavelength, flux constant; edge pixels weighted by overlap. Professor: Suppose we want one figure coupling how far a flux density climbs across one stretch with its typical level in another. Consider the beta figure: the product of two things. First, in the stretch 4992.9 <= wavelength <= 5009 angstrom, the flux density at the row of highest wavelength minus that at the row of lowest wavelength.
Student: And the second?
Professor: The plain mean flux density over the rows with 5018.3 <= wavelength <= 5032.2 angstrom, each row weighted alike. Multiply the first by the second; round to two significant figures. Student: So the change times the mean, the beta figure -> 23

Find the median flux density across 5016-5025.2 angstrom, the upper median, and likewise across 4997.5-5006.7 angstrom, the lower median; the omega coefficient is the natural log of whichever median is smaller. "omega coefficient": 2.13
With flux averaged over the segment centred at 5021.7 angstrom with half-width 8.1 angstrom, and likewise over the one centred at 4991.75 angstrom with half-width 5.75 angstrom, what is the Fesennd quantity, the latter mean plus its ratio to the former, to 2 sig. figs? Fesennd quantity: 9.8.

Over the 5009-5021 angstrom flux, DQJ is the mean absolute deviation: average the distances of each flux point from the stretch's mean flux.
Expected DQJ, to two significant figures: 0.36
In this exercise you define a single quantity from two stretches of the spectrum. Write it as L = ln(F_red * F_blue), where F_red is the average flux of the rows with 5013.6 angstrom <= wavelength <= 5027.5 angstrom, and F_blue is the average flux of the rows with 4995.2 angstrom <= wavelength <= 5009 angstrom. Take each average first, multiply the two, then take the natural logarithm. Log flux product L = 4.39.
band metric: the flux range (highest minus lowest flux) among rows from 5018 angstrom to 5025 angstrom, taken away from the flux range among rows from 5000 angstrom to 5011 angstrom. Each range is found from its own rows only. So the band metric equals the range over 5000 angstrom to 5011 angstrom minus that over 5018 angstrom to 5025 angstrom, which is 2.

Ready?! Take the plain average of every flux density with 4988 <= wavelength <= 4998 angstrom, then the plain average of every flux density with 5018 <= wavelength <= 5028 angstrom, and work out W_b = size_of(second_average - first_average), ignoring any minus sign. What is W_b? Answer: 0.3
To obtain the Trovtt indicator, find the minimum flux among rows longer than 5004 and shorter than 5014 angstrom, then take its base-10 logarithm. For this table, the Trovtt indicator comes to 0.92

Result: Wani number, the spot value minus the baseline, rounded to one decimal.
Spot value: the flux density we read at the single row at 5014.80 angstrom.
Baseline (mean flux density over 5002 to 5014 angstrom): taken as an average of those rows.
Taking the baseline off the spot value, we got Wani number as -2.3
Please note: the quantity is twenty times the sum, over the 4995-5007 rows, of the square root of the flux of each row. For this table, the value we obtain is 301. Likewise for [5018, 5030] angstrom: 298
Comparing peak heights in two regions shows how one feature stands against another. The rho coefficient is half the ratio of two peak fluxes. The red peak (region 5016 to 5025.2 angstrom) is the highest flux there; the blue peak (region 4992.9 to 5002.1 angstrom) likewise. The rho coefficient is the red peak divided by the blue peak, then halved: 0.49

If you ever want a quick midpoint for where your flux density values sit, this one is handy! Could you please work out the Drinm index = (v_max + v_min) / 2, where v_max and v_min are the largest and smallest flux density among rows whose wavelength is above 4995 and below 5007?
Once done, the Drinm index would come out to 9.8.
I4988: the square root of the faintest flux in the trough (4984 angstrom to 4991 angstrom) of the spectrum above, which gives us 2.85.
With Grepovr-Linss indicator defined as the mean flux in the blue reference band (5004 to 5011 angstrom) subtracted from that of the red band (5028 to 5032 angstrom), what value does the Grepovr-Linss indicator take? -1.1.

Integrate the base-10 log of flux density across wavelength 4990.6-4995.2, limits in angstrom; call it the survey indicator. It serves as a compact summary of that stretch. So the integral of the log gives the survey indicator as 4.27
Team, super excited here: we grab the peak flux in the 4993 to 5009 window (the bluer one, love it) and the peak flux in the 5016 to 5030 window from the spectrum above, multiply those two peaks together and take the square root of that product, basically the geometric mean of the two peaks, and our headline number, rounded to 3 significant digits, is 10.5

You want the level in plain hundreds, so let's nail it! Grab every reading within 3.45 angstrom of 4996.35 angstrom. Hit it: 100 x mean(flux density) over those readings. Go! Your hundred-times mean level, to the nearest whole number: 863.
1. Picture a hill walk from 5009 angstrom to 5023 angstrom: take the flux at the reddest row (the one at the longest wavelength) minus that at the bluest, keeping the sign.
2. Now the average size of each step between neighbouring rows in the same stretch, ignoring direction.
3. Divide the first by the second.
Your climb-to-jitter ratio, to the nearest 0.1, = 0.6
